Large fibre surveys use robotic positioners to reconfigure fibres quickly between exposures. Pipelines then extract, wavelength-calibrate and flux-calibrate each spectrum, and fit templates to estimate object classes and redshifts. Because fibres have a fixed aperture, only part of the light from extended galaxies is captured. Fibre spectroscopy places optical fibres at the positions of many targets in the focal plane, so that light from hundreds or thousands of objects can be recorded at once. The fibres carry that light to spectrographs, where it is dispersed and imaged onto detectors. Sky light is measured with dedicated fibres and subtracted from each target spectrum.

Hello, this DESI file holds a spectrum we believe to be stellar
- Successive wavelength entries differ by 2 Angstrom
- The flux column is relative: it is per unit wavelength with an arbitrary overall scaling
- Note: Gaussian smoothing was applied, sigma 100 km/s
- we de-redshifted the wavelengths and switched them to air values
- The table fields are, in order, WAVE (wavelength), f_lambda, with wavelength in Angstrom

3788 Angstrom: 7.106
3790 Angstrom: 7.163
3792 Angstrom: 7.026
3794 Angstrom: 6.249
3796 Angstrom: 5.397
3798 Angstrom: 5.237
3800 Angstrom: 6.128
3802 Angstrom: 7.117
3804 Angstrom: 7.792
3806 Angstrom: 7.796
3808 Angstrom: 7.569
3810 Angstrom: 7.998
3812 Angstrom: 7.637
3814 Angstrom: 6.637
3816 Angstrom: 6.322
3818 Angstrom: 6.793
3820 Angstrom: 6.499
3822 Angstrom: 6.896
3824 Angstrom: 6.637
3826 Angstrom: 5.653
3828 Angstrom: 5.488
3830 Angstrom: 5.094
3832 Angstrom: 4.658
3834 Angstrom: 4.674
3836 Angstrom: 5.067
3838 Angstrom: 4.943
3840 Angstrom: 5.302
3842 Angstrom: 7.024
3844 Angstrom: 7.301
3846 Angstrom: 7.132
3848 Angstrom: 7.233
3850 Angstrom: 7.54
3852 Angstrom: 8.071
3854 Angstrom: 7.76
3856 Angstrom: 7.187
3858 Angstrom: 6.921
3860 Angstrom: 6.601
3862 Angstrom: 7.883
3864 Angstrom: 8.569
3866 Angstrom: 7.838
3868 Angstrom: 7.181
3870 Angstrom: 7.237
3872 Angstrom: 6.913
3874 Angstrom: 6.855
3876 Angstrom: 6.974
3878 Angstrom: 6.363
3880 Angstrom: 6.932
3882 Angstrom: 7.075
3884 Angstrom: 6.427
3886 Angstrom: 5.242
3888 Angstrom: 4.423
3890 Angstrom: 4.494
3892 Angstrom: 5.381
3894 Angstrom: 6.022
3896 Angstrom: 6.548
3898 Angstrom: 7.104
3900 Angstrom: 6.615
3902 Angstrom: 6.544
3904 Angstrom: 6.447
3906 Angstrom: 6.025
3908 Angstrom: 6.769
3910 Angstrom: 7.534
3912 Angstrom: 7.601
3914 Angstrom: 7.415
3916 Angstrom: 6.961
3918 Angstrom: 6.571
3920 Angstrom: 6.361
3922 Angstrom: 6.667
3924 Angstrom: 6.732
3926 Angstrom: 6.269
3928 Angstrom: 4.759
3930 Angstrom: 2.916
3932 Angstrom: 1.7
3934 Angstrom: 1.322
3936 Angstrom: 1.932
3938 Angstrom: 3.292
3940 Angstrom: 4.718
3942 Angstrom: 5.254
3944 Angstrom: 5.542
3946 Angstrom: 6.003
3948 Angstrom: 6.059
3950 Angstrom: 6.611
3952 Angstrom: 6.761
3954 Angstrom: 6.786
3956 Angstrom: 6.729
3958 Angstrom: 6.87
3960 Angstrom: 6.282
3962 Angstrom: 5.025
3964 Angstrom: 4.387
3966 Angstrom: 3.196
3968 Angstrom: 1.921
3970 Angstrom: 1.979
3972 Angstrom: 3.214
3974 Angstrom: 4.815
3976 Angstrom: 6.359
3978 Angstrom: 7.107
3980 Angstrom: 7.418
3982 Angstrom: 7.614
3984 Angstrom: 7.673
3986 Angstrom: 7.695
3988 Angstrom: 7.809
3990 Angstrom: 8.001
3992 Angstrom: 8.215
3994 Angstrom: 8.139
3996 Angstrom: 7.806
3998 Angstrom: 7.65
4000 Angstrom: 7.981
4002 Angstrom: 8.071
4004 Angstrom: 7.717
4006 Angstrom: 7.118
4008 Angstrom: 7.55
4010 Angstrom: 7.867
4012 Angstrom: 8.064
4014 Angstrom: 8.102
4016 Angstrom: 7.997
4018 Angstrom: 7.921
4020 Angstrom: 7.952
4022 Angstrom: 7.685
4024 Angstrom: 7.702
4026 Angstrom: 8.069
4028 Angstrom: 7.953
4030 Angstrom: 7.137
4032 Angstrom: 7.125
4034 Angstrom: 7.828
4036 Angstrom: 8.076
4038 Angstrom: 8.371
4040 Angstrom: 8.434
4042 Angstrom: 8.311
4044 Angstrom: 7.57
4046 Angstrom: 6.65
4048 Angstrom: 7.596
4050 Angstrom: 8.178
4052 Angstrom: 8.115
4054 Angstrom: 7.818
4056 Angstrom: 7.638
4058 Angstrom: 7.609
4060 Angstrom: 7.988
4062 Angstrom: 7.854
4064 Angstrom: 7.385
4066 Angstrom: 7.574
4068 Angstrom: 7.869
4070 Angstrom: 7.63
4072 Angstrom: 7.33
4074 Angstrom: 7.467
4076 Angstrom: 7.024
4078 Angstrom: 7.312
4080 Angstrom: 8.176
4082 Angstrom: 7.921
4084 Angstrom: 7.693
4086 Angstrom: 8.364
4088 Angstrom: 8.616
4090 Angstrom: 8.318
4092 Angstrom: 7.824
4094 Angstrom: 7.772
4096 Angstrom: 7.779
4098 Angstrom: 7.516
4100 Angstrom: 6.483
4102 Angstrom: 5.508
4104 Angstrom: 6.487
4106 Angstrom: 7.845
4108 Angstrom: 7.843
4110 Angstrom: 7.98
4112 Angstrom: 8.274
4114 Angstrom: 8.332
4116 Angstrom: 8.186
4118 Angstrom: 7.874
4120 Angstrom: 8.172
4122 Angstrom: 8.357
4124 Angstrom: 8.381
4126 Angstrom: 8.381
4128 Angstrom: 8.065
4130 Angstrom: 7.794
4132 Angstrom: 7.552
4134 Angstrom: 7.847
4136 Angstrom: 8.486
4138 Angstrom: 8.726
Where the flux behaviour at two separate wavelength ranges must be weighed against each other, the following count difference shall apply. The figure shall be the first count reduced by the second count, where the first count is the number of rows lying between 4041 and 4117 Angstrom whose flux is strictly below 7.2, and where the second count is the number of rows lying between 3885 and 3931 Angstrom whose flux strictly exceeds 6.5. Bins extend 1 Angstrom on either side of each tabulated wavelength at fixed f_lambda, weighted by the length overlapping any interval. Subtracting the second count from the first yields -7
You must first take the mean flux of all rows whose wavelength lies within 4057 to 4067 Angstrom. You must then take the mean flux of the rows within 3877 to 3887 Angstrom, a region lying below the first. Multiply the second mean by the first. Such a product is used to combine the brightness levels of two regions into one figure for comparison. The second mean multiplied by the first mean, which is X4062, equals 49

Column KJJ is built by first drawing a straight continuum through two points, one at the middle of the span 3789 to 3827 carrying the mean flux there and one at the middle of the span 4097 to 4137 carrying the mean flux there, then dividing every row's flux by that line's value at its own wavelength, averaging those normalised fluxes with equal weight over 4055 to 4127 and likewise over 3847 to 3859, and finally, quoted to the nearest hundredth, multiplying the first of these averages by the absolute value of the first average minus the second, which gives 0.07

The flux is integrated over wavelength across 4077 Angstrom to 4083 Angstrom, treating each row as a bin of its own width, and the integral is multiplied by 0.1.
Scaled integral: 4.68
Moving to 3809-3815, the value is 4.45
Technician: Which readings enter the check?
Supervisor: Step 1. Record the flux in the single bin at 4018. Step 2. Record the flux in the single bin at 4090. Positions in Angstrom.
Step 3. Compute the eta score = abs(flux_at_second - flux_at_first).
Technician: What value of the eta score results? 0.4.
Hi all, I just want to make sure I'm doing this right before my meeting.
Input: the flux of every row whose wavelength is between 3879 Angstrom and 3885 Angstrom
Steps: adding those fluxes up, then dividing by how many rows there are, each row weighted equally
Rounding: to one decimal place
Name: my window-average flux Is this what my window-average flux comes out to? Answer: 6.8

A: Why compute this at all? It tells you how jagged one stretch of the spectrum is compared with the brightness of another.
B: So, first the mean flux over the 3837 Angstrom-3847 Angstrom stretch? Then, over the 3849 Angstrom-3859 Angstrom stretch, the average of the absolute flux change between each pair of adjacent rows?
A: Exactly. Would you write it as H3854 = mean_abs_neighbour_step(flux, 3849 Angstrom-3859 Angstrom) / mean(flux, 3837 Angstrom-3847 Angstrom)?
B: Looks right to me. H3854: 0.066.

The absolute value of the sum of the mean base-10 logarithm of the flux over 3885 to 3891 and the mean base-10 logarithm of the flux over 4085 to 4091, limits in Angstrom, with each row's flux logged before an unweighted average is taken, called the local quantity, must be 1.60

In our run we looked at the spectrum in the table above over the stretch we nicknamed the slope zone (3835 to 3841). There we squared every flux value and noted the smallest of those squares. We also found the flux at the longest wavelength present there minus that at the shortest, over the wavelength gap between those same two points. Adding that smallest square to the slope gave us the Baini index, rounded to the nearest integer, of 24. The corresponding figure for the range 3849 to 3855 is 57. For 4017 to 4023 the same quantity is 59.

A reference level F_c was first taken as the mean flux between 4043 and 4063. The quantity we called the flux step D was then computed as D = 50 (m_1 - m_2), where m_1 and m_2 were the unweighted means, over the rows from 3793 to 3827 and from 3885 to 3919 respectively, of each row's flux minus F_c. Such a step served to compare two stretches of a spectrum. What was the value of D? 20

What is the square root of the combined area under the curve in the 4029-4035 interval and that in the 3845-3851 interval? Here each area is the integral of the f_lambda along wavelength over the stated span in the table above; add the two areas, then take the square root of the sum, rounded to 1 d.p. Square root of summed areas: 9.4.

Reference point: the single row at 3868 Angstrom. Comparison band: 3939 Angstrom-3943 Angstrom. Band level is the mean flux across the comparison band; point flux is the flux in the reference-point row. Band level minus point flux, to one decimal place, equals -2.2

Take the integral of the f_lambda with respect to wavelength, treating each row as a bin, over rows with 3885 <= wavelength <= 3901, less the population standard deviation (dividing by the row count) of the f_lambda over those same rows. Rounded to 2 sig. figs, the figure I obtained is 91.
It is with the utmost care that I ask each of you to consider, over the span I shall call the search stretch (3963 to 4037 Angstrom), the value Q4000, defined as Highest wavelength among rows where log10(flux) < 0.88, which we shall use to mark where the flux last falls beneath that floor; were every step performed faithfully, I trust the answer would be 4032 Angstrom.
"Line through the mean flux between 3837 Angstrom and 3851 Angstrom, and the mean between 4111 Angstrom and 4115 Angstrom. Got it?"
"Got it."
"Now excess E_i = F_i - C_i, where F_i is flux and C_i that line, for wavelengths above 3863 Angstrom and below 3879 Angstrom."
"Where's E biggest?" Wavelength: 3864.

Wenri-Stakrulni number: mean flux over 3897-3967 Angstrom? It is 5.7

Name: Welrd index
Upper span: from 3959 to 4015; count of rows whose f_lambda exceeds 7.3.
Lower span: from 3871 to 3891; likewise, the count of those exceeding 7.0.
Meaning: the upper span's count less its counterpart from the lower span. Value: 16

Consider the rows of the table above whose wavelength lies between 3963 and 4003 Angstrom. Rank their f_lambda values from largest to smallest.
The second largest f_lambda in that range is 8.139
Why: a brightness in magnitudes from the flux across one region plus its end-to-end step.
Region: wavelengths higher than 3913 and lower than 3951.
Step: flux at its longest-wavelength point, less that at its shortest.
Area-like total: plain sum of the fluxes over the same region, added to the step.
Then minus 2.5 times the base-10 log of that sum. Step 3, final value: -4.96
